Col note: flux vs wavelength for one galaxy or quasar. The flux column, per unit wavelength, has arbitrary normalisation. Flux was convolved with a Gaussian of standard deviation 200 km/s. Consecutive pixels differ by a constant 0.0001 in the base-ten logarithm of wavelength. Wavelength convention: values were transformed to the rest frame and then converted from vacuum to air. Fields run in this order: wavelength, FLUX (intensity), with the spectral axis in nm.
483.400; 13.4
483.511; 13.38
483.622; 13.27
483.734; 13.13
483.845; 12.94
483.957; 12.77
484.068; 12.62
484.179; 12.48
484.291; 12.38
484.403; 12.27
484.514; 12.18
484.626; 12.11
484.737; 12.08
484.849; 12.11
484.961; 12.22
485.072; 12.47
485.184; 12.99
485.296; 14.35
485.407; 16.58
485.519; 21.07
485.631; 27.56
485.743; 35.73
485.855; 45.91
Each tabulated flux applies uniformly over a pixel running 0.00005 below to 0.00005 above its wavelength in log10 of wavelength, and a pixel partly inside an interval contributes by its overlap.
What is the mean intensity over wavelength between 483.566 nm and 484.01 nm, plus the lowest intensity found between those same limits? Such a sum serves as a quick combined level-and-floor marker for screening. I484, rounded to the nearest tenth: 25.8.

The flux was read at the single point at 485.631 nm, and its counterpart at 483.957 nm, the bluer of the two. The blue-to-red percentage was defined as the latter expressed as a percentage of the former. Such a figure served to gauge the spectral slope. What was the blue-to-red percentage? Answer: 46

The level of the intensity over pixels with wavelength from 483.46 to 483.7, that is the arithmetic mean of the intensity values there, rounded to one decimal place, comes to 13.3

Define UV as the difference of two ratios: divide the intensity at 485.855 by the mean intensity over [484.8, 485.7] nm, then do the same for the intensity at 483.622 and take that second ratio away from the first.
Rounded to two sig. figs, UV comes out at 2.0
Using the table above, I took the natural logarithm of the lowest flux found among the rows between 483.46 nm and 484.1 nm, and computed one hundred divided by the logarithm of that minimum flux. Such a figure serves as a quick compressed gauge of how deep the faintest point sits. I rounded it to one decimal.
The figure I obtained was 39.4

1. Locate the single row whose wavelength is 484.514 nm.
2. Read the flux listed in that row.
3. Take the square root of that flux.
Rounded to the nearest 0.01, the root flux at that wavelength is 3.49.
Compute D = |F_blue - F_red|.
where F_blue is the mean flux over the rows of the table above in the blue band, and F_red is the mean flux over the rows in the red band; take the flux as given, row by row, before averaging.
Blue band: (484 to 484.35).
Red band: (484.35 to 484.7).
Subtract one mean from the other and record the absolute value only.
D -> 0.3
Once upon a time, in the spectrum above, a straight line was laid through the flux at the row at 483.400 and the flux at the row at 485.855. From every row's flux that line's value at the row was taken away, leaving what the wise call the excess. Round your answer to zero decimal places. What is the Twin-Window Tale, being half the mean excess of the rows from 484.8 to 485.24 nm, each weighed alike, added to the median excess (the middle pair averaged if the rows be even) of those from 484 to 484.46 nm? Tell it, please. -23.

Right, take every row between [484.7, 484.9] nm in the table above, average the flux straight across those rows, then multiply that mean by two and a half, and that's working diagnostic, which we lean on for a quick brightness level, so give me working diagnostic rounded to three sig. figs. 30.2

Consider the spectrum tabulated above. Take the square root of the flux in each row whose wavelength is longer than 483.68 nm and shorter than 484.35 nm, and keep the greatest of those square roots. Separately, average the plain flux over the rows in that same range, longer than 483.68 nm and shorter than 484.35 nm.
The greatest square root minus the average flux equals -9.1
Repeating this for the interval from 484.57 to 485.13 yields -8.7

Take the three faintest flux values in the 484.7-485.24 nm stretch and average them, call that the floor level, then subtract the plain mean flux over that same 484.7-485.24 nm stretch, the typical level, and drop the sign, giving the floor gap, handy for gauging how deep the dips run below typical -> 0.24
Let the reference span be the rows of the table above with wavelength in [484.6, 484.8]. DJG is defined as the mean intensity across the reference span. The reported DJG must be 12.1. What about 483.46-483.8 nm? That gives 13.3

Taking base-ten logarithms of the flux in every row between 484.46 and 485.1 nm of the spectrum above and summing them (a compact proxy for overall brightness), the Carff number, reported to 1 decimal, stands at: 6.5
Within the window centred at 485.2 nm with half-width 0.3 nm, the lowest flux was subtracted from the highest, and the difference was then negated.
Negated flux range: -4.4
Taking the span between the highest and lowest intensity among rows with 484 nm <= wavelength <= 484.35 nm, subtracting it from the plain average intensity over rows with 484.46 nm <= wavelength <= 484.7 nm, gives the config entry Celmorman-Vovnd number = 11.9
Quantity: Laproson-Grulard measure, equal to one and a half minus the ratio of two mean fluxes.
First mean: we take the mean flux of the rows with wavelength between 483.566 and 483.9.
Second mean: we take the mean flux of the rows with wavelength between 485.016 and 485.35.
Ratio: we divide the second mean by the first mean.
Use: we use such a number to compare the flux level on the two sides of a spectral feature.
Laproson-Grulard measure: 0.5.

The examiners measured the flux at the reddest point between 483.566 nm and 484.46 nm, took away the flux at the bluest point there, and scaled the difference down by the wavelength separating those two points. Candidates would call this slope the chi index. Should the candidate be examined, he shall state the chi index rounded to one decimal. -1.3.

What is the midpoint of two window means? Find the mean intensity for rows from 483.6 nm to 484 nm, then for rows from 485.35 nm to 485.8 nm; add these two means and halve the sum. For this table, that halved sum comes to 19.1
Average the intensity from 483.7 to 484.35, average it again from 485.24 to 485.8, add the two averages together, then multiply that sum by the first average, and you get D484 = 455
